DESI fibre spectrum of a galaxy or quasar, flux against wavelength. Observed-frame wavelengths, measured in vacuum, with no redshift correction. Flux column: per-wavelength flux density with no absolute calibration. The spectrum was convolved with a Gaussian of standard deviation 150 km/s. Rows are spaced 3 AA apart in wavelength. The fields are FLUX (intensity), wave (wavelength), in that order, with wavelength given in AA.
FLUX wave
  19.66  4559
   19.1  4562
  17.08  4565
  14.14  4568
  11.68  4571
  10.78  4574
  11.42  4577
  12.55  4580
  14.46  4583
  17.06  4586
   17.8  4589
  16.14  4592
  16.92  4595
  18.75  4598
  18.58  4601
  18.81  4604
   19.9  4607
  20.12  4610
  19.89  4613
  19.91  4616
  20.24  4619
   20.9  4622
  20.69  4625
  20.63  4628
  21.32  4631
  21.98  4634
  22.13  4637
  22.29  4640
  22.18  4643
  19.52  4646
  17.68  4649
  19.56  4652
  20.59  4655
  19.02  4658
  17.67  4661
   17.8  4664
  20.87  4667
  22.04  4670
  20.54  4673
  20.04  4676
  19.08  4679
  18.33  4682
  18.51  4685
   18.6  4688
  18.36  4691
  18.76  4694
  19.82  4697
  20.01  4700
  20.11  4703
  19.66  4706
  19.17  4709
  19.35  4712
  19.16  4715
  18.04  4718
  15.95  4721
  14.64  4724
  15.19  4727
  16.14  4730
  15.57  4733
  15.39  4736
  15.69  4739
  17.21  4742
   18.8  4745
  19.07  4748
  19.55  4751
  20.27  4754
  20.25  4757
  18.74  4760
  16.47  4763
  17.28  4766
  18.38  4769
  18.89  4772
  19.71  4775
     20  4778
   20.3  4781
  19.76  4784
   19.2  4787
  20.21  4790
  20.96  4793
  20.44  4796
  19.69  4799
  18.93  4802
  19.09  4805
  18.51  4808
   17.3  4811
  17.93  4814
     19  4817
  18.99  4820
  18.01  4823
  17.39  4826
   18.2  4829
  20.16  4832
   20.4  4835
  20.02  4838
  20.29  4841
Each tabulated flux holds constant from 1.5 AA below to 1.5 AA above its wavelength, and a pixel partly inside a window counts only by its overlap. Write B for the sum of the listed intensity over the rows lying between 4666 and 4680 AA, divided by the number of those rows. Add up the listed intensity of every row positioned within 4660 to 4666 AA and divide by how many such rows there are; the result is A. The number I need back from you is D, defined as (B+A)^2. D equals 1463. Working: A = 17.7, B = 20.51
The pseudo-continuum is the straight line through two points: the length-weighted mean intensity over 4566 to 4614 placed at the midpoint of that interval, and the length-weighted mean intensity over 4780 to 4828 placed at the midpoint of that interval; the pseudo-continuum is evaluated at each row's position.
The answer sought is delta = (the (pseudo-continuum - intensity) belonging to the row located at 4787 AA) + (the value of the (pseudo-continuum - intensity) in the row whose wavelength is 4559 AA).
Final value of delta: -4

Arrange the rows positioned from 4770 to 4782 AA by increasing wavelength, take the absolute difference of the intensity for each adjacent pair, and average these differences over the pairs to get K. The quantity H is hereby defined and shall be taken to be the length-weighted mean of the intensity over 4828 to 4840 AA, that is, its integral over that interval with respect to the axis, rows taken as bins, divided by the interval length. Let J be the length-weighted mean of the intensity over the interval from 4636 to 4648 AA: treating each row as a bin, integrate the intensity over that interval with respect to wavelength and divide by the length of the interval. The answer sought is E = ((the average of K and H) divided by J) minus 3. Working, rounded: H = 19.8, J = 21.3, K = 0.5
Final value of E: -2.53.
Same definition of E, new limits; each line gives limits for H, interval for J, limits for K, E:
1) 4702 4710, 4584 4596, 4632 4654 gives -2.38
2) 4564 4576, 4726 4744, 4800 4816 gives -2.57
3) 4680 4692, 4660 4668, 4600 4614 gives -2.49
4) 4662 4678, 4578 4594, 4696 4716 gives -2.34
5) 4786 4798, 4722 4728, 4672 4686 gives -2.30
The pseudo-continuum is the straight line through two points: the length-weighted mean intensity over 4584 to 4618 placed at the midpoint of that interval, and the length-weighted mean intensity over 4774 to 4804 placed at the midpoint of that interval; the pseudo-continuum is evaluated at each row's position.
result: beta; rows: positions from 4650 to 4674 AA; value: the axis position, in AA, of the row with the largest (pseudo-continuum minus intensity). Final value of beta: 4661 AA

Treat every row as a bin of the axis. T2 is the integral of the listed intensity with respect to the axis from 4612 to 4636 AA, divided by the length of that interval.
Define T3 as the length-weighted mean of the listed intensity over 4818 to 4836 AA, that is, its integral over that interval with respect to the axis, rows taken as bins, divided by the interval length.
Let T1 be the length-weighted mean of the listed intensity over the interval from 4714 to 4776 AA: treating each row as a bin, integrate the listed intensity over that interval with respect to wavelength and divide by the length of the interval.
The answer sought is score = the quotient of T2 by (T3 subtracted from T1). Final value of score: -17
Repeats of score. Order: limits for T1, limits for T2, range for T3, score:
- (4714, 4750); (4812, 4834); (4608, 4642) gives -4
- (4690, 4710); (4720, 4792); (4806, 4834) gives 18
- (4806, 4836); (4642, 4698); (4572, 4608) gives 8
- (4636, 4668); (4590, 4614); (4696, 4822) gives 14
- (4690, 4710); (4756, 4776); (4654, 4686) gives -353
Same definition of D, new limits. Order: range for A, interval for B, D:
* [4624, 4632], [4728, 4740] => 1338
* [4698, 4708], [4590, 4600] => 1384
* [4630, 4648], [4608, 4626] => 1752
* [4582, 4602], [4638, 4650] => 1408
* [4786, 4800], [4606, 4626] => 1627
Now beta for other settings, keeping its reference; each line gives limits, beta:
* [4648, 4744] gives 4724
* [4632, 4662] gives 4661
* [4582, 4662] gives 4583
